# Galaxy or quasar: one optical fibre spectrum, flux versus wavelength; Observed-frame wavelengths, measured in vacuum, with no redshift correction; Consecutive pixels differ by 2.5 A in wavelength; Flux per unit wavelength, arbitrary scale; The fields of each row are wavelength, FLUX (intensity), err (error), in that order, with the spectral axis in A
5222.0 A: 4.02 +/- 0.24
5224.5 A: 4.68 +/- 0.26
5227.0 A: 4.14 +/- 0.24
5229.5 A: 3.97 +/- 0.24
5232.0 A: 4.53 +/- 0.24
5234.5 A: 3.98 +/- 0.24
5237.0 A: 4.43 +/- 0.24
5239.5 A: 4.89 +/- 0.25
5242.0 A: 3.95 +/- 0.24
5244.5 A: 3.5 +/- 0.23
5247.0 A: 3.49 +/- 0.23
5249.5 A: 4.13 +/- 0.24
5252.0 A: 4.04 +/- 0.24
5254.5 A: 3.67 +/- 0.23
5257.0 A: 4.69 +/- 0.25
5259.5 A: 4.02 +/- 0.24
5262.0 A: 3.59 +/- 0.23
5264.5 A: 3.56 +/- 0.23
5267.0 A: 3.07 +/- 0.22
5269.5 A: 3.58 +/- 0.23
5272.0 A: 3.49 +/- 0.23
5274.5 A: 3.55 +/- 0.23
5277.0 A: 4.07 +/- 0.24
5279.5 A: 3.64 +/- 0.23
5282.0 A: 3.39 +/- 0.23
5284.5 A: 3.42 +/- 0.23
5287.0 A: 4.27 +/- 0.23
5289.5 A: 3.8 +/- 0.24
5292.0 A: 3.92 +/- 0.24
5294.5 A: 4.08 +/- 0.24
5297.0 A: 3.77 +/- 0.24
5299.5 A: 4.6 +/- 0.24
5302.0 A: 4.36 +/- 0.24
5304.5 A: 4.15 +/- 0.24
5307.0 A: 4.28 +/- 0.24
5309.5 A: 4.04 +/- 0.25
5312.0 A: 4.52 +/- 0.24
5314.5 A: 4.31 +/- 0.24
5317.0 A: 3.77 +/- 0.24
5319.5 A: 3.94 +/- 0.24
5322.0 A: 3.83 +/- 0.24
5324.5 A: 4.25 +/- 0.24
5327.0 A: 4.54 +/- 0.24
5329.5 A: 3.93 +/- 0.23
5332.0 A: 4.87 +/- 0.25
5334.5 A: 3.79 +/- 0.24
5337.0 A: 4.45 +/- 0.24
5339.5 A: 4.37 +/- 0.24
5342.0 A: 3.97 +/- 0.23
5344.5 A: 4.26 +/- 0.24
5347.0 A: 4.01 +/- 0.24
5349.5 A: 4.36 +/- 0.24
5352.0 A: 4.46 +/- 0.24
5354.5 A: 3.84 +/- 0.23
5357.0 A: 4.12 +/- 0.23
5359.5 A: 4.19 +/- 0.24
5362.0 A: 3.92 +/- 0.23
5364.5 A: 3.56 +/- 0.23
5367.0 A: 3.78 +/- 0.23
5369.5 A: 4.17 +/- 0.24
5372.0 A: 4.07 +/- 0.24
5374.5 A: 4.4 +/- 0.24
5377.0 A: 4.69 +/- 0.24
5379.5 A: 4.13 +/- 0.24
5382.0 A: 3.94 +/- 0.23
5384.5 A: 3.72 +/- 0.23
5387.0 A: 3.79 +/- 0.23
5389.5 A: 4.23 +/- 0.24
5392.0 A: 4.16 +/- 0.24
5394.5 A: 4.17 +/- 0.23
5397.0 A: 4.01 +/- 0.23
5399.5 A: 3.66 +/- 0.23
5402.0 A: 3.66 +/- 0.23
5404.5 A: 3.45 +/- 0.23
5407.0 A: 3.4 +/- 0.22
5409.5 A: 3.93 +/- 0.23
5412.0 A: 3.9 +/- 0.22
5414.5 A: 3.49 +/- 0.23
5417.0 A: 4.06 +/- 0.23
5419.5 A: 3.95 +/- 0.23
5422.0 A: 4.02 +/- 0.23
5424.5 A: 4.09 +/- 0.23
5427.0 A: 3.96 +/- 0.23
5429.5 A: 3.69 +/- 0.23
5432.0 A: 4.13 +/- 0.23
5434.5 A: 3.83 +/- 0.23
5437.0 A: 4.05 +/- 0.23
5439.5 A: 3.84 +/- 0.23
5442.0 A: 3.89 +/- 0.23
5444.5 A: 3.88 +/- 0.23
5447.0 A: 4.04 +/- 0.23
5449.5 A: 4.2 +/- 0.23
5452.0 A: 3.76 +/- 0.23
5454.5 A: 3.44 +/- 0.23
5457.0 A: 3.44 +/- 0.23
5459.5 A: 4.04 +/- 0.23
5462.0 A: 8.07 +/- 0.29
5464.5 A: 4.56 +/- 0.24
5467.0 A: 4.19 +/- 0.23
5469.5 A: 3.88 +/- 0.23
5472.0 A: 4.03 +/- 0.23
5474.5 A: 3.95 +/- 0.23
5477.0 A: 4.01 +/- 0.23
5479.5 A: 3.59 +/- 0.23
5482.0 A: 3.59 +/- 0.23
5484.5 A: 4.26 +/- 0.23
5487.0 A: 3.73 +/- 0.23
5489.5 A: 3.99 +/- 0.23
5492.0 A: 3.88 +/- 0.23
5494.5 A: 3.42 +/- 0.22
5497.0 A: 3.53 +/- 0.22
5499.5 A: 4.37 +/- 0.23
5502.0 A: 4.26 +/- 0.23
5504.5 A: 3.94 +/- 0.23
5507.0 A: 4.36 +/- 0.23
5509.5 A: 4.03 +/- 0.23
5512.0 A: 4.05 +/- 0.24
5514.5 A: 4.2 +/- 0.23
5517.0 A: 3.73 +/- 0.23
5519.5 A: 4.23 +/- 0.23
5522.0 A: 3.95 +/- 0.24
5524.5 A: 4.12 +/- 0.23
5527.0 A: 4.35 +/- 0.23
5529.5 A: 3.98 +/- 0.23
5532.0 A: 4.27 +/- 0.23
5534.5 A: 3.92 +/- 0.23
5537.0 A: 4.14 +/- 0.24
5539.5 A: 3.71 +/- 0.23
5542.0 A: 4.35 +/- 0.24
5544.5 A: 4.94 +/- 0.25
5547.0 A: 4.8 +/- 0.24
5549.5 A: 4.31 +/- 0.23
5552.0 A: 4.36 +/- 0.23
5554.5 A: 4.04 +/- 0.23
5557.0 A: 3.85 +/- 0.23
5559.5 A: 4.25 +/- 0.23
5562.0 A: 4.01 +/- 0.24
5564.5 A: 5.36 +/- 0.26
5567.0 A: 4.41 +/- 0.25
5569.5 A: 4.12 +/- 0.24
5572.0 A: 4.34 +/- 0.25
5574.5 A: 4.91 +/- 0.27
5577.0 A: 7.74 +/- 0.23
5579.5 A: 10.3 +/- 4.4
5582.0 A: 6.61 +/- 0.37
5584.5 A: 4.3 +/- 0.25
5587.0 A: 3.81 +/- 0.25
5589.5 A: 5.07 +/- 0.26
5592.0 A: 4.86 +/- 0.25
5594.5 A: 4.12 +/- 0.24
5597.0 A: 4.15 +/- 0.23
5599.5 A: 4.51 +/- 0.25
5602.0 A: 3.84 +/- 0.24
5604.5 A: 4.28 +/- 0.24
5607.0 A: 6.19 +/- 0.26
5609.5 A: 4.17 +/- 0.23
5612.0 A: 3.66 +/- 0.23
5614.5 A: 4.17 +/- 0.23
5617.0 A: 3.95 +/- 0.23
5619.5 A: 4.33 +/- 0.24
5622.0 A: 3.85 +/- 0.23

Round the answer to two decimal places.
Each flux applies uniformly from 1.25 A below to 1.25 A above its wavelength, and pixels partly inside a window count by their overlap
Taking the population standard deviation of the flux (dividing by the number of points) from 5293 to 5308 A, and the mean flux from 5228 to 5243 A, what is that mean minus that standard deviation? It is 4.04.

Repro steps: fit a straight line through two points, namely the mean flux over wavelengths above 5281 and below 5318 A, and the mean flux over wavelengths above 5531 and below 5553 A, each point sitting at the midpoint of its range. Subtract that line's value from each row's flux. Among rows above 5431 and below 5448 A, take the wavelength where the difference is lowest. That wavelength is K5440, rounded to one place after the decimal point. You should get 5434.5 A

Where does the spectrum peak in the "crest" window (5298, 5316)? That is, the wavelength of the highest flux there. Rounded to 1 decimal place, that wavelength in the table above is 5299.5 A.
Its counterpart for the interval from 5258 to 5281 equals 5277.0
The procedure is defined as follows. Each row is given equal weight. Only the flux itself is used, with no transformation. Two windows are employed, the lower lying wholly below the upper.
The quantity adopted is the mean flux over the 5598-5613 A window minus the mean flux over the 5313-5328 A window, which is 0.34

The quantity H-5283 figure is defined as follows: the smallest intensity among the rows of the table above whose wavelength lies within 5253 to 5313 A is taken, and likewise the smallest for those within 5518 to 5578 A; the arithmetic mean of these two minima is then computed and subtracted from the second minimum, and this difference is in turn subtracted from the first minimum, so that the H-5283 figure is 2.75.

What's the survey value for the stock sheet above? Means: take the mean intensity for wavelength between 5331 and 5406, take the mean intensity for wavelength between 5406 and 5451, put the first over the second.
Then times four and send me 4.2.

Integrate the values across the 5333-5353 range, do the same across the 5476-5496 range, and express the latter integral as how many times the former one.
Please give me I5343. 0.90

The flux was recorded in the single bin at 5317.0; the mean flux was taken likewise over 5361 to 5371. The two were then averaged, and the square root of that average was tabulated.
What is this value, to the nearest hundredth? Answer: 1.95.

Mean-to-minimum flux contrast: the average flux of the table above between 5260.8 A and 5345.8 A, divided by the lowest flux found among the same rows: 1.30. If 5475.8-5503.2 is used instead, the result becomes 1.13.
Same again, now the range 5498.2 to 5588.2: 1.23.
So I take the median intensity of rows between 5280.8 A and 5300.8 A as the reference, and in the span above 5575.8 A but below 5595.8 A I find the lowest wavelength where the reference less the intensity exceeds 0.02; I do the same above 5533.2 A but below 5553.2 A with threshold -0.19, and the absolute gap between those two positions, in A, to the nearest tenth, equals 52.5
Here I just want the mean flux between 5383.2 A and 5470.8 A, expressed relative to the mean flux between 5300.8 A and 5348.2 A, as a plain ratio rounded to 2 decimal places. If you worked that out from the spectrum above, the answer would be 0.96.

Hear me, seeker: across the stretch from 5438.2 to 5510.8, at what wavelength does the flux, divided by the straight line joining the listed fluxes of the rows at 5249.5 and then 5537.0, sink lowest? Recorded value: 5494.5 A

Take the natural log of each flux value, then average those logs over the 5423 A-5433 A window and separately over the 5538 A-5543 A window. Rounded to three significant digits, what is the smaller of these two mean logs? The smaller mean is 1.38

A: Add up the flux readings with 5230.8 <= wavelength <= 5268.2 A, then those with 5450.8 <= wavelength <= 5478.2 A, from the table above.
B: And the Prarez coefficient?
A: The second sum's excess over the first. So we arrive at -12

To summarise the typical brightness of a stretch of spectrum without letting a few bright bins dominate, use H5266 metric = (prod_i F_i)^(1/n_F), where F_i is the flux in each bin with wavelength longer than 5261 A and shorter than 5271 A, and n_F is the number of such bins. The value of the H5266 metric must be 3.44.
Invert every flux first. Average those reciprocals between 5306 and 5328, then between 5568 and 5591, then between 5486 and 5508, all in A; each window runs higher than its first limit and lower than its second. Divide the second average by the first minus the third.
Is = -14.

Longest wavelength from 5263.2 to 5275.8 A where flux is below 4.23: 5274.5 A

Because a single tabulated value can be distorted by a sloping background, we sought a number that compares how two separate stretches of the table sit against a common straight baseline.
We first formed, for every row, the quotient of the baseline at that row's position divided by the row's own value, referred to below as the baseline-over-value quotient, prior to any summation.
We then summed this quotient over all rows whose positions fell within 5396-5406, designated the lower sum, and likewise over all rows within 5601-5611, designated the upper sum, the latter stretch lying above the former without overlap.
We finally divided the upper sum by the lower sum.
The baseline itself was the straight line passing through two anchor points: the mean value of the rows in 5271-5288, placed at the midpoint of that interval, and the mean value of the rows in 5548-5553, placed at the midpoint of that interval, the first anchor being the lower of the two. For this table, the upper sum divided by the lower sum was 0.93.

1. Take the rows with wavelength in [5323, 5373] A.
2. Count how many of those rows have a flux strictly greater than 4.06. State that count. 12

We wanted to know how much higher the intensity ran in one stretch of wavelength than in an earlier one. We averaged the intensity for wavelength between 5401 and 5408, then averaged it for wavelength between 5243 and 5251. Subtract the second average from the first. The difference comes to -0.2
